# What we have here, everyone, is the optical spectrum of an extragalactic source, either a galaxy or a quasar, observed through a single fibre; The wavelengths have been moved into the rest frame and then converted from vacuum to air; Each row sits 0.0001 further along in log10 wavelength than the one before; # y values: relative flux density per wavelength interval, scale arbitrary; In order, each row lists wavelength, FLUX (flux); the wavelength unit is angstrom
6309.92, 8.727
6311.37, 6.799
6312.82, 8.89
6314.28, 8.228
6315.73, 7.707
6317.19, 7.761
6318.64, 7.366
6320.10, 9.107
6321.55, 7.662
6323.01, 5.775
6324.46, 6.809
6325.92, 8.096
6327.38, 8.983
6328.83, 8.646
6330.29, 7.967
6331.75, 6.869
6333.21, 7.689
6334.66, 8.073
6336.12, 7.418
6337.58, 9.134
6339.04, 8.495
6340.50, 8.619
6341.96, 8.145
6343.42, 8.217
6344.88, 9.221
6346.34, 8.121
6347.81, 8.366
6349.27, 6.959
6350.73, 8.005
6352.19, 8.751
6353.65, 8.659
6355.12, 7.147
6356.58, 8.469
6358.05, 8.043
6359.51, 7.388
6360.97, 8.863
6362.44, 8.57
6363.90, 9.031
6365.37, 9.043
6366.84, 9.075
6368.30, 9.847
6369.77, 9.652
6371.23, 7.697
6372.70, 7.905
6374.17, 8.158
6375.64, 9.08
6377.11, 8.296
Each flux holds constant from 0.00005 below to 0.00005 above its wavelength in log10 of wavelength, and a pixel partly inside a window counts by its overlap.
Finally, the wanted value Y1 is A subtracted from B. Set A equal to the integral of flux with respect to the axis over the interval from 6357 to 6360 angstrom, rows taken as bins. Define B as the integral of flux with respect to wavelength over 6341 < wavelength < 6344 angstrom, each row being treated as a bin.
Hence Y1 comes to 1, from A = 23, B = 24.6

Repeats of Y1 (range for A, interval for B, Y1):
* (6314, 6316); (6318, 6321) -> 9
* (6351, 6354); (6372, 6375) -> -2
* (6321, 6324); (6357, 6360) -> 3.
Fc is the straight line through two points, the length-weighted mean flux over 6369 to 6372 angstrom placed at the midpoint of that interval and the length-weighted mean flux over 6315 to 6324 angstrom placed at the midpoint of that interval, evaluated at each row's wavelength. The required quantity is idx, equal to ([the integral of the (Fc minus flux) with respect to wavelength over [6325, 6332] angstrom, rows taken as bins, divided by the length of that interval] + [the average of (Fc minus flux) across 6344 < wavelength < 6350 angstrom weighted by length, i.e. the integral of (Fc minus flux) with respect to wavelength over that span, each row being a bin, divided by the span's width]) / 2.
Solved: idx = -0.21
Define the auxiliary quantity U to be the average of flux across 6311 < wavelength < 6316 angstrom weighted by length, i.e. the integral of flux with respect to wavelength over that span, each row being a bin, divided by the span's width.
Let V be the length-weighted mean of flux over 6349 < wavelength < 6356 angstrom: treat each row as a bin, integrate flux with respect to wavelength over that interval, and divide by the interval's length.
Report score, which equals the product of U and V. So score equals 63.9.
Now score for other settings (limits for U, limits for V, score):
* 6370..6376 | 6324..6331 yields 67.4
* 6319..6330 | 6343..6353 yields 64.7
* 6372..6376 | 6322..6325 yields 53.1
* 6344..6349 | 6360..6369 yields 75.8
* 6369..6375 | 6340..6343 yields 69.9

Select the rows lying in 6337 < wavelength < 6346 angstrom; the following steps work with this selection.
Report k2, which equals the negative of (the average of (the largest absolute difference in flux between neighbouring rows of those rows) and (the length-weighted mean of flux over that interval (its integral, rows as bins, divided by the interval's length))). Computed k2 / -4.81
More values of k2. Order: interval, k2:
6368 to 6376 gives -5.30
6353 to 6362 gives -4.81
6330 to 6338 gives -4.76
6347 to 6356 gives -4.75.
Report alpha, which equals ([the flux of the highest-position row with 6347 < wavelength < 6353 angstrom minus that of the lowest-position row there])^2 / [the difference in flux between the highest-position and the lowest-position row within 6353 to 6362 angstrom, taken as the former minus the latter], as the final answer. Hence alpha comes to 0.7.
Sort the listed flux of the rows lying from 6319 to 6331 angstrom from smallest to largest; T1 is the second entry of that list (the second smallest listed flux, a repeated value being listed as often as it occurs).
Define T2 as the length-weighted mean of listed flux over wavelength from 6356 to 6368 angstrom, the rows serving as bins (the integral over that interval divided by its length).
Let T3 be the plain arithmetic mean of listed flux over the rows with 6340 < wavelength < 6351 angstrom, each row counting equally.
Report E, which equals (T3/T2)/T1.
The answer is 0.140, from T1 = 6.809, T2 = 8.61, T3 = 8.2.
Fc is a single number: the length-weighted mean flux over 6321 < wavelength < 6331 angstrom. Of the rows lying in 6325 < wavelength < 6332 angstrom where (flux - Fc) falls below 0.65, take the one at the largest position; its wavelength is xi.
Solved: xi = 6331.75 angstrom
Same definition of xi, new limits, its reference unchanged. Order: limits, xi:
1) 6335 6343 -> 6341.96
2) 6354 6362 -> 6359.51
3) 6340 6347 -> 6346.34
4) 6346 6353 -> 6350.73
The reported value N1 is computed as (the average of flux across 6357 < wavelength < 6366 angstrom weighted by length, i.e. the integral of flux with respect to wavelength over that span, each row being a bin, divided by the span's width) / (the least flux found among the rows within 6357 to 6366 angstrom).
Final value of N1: 1.15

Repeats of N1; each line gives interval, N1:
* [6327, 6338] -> 1.17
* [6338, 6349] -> 1.04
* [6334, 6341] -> 1.12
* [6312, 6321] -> 1.11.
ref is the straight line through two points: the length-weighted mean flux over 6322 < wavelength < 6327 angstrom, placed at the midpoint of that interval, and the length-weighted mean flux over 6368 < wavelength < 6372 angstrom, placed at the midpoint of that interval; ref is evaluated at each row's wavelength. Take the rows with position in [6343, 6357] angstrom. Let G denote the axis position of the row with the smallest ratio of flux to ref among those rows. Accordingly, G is 6355.12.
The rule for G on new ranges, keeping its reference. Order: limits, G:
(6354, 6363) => 6355.12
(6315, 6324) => 6323.01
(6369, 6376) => 6371.23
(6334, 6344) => 6336.12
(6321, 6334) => 6323.01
